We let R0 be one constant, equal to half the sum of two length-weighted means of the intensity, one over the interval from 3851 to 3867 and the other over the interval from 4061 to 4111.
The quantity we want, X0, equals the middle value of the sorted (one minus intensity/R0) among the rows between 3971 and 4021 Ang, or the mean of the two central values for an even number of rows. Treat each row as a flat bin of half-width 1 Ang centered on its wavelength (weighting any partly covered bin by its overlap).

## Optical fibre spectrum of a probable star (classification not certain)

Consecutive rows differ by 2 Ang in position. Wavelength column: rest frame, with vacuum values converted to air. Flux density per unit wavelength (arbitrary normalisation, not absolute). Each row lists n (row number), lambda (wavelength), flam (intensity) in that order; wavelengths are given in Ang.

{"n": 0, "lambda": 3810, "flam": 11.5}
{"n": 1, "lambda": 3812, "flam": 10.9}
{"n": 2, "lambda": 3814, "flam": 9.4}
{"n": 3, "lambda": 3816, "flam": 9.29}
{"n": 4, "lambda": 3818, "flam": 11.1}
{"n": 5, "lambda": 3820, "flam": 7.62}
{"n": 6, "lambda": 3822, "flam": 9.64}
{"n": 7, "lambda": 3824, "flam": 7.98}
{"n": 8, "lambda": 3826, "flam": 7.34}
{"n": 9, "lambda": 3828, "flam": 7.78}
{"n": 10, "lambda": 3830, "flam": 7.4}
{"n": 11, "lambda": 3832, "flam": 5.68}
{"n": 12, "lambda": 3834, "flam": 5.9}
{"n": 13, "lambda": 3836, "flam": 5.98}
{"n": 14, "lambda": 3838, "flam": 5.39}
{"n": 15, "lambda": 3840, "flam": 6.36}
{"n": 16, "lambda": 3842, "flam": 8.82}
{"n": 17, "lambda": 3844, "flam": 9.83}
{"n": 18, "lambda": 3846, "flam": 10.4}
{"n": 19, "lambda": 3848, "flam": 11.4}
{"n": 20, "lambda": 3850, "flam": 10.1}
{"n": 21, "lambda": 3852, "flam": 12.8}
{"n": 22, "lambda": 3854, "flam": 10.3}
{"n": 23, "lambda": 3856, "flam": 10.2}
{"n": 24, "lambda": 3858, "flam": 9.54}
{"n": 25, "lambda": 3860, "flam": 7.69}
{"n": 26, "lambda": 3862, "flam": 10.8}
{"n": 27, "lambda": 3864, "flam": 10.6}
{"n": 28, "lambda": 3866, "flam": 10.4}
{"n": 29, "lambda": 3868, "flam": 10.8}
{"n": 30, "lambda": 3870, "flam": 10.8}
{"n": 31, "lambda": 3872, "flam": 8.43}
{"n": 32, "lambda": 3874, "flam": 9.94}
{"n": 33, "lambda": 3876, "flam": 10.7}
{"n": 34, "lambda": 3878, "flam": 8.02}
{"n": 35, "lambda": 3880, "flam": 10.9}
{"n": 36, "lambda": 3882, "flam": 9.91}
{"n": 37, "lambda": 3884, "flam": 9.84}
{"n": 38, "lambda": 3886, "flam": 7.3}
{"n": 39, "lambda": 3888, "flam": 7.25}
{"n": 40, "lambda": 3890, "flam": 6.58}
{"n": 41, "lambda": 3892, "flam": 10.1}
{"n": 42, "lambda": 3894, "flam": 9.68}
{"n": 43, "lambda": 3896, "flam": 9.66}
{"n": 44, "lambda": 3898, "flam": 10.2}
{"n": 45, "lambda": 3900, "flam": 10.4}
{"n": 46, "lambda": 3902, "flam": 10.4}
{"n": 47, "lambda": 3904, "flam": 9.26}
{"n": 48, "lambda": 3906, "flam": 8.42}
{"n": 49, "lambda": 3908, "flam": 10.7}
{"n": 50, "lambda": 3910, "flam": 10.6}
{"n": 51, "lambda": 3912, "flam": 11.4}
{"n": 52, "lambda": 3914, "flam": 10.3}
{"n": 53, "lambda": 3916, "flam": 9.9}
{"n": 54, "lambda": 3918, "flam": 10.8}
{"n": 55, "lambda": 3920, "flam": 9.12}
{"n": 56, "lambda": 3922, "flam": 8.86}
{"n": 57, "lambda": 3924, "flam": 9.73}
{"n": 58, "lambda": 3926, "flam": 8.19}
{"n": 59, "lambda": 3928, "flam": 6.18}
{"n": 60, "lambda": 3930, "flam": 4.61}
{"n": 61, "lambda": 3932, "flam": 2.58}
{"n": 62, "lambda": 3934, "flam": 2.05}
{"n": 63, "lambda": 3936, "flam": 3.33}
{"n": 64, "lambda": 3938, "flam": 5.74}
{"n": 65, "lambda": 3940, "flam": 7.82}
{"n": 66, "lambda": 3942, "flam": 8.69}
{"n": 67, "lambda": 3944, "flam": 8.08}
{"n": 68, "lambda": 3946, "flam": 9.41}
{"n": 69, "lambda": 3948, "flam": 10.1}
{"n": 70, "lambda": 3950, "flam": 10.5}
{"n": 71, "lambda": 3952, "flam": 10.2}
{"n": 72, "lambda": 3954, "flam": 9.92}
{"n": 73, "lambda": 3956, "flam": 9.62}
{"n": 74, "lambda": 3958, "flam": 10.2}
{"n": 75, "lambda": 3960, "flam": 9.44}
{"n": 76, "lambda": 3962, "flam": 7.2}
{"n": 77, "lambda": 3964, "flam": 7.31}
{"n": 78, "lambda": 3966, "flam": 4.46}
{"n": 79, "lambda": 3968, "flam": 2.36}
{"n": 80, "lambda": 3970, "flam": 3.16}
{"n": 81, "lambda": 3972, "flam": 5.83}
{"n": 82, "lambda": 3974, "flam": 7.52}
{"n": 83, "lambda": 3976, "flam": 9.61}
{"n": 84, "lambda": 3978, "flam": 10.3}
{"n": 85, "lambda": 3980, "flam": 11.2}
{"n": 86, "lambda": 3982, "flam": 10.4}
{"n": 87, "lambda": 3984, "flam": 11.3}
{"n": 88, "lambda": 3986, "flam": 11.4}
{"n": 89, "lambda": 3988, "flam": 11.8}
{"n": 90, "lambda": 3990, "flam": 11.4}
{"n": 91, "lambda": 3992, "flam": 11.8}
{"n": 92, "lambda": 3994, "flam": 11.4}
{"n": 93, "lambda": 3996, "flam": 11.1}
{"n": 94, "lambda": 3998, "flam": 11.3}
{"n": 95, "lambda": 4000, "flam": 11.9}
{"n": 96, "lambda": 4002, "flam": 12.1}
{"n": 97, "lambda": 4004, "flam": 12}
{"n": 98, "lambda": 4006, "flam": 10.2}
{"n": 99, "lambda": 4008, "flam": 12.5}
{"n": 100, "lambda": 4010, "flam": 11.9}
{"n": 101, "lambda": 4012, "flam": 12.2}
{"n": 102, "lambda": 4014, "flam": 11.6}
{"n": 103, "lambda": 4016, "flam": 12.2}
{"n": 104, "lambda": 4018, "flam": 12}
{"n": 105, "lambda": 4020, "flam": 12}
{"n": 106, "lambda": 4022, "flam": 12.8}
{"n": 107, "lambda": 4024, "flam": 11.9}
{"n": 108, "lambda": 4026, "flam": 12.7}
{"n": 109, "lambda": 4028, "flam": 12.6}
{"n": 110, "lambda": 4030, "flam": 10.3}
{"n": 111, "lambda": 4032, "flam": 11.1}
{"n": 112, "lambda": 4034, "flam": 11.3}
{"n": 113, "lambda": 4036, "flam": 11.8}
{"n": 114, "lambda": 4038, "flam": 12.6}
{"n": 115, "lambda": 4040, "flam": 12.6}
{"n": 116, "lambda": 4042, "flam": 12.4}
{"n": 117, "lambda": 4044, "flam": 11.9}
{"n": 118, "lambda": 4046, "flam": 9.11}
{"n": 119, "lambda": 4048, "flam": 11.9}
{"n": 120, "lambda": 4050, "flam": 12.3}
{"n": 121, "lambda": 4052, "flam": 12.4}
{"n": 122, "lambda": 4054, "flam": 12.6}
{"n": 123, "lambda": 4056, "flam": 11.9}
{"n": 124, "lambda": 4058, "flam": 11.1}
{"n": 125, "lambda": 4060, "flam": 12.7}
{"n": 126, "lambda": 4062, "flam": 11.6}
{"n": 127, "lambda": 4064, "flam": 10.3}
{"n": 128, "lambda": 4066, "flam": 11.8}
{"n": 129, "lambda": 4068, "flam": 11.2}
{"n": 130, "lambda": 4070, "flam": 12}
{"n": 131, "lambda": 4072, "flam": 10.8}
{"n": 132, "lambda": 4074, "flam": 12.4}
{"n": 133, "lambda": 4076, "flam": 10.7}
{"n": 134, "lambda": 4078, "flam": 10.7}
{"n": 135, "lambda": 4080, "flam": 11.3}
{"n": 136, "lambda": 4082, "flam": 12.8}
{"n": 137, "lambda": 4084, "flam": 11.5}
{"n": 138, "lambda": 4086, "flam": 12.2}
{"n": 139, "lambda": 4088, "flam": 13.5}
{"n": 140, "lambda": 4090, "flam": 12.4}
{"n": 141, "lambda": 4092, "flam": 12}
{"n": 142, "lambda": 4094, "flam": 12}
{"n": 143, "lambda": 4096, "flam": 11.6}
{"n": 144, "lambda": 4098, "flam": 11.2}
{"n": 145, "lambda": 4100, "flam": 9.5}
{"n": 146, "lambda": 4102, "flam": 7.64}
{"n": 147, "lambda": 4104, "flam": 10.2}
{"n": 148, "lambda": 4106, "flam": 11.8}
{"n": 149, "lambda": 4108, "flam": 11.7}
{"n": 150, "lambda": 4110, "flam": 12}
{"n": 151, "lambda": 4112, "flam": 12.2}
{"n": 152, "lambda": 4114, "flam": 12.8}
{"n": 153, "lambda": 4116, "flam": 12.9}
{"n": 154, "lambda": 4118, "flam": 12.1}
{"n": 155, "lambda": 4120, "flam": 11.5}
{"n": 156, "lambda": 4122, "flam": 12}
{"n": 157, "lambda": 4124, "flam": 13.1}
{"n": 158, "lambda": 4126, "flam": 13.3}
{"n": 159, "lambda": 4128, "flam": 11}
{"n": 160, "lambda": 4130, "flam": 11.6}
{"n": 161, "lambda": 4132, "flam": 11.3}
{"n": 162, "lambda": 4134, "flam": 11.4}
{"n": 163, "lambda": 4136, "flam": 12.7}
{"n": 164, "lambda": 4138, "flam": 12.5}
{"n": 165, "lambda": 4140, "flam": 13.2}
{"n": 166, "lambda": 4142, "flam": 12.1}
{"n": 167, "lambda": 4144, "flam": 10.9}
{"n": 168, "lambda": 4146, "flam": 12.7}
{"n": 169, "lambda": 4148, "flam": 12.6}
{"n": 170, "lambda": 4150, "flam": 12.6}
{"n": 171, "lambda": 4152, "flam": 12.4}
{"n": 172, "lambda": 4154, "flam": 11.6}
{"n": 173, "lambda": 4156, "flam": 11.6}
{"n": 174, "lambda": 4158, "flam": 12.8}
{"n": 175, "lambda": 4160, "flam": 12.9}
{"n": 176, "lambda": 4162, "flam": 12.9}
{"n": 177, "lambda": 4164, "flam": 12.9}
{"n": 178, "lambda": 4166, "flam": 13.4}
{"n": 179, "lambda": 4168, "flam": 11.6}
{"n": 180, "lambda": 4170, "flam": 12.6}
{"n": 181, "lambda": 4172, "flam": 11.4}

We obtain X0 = -0.1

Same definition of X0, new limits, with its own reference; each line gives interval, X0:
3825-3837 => 0.4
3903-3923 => 0.1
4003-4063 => -0.1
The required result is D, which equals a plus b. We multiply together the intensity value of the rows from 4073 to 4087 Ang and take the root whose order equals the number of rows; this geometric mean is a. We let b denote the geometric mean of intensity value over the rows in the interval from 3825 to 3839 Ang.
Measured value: 18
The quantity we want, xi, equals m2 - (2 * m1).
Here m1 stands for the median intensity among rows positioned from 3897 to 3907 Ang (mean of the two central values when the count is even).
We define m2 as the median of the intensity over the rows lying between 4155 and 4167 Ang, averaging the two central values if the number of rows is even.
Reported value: -7.5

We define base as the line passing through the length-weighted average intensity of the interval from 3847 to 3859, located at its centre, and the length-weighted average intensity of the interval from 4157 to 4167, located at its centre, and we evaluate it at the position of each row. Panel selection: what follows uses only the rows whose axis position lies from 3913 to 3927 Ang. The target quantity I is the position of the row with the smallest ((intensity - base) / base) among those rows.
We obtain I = 3926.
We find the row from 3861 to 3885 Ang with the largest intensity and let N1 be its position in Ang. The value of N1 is 3880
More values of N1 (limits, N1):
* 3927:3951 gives 3950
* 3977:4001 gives 4000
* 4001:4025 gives 4022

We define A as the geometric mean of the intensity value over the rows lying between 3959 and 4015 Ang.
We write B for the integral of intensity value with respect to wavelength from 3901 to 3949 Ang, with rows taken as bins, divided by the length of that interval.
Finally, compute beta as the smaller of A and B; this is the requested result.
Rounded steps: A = 9.2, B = 8.2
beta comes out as 8.2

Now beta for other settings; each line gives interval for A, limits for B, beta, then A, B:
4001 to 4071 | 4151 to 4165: 11.8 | 11.8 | 12.4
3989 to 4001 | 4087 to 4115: 11.5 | 11.5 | 11.5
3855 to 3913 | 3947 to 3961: 9.6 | 9.6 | 10.0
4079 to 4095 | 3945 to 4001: 9.4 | 12.2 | 9.4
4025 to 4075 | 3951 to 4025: 10.1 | 11.7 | 10.1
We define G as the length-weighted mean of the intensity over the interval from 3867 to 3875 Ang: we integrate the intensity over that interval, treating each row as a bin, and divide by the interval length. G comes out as 10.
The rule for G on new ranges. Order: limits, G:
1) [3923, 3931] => 7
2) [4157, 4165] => 13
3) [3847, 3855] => 11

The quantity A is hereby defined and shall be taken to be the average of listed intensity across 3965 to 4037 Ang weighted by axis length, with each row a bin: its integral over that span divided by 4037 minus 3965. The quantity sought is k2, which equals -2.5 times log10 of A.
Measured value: -2.56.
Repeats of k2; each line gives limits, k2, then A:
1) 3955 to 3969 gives -2.15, 7.2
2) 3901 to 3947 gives -2.27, 8.1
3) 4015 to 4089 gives -2.68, 11.8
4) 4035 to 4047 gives -2.67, 11.7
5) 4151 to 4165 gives -2.74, 12.4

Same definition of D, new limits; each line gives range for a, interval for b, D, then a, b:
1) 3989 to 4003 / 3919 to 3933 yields 18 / 11.57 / 6.5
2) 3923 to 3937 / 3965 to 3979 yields 10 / 4.54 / 5.5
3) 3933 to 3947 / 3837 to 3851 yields 14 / 5.73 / 8.6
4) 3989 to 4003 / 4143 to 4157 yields 24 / 11.57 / 12.0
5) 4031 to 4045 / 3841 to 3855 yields 22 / 11.94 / 10.5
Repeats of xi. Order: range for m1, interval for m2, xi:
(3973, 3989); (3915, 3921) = -11.7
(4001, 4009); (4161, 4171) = -11.2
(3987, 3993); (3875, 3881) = -12.9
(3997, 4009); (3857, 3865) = -13.8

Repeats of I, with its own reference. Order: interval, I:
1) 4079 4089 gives 4080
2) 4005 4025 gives 4006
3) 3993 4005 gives 3996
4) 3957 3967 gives 3966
